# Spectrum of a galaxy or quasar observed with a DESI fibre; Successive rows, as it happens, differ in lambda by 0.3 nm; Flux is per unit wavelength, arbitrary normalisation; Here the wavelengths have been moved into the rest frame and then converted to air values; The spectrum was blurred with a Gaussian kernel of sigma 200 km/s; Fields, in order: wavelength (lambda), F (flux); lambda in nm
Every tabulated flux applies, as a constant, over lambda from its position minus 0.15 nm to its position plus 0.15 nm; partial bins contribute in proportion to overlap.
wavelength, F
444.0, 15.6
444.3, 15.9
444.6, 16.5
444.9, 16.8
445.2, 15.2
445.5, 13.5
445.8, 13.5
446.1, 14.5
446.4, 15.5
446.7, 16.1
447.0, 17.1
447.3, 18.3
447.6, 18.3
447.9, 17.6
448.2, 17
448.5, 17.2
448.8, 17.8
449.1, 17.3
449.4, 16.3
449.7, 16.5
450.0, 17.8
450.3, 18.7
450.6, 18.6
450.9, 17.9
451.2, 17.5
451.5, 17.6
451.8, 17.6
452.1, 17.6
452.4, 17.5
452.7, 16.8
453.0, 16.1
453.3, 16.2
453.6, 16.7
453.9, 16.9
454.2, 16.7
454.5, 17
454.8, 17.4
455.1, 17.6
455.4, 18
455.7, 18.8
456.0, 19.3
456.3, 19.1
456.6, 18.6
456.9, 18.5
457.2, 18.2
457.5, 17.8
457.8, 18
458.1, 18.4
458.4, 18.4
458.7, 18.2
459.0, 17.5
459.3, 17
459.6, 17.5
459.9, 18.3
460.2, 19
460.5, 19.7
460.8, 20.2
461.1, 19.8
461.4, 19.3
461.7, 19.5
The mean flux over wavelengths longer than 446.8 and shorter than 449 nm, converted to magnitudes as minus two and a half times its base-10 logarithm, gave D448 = -3.11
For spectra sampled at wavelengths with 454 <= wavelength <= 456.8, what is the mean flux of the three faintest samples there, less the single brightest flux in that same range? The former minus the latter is -2.3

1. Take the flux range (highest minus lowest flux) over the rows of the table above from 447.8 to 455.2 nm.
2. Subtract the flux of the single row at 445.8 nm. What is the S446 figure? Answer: -10.9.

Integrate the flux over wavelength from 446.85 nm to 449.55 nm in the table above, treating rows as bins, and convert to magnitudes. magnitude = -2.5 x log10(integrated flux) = -4.18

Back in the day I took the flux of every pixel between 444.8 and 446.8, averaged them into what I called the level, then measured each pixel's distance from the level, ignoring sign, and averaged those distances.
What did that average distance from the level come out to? 1.0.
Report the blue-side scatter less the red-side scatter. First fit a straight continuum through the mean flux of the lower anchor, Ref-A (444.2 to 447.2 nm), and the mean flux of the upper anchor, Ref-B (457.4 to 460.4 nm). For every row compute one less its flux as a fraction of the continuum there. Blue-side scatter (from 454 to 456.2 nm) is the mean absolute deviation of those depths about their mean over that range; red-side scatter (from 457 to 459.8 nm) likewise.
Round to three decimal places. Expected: 0.010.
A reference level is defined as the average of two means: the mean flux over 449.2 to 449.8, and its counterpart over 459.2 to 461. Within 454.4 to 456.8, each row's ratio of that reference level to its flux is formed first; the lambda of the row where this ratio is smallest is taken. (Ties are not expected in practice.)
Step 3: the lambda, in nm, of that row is 456.0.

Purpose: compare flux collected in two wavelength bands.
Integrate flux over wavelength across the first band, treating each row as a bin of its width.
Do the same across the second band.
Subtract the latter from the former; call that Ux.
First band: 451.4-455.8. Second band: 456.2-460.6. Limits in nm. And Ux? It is -5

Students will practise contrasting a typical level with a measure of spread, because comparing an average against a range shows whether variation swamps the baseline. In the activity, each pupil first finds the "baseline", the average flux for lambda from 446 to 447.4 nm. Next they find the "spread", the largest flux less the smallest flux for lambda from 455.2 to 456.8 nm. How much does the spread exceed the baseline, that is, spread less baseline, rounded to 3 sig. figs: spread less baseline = -15.0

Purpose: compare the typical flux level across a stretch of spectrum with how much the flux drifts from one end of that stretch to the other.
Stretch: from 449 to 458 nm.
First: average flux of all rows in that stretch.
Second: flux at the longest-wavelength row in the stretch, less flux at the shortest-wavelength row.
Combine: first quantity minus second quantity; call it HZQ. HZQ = 16.9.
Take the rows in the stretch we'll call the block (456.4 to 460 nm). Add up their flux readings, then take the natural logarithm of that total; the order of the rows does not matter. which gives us 5.38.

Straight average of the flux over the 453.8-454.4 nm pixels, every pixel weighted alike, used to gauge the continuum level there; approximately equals 16.8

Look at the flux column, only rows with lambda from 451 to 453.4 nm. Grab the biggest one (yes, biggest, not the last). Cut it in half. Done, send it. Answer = 8.8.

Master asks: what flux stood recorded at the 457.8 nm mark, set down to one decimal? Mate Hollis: 18.0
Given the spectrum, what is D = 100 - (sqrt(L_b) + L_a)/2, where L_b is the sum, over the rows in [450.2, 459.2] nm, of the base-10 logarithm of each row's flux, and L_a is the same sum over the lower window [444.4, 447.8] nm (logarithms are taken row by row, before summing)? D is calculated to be 90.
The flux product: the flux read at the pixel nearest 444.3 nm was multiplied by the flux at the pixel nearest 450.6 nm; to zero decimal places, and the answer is 296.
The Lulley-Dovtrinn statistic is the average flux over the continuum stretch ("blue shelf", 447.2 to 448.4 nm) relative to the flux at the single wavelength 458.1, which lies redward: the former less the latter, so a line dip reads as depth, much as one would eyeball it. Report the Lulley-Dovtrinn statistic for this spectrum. -0.6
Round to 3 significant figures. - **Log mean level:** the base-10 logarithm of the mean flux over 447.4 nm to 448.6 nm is 1.24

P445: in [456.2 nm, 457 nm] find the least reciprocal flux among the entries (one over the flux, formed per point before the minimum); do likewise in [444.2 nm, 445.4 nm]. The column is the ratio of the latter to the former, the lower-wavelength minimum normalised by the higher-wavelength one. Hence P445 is 1.14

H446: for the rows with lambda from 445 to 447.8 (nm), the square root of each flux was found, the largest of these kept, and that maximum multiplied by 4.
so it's 17.1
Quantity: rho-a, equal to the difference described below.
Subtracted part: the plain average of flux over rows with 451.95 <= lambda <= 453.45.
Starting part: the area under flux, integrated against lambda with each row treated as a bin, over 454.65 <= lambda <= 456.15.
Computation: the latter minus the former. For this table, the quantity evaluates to 10.5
